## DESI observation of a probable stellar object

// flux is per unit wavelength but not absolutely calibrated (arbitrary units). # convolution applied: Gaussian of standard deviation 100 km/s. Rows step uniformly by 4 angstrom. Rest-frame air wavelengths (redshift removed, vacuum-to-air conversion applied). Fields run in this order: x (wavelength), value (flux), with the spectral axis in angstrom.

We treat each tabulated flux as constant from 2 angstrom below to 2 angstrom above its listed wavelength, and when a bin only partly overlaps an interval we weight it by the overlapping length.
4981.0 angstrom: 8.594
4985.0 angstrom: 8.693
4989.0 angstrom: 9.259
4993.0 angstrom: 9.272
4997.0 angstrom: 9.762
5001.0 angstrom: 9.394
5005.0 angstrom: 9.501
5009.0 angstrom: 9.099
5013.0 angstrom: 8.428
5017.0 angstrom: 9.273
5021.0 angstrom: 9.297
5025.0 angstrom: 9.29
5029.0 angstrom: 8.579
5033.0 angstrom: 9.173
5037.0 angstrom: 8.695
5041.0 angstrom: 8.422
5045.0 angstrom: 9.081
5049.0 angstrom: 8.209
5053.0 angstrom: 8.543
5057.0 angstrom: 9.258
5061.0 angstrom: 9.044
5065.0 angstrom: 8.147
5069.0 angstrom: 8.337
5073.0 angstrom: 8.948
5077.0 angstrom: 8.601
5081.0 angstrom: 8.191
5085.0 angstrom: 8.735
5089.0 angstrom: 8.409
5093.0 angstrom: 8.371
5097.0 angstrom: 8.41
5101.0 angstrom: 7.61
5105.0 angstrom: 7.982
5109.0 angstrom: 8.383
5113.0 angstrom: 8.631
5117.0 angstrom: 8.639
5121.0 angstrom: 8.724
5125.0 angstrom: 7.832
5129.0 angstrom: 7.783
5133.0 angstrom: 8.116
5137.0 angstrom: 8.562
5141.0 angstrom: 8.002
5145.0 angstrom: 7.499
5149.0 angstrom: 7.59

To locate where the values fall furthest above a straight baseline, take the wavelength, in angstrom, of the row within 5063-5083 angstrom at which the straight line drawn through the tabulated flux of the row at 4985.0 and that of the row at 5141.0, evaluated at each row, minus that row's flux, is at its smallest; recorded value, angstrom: 5073.0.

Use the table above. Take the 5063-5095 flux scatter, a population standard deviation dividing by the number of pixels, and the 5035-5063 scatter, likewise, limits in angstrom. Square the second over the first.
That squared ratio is 1.9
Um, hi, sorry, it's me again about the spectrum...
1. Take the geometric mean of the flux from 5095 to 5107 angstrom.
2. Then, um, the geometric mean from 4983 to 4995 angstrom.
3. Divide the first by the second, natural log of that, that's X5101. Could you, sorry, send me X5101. -0.13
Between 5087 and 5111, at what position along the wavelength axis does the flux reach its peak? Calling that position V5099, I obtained 5097.0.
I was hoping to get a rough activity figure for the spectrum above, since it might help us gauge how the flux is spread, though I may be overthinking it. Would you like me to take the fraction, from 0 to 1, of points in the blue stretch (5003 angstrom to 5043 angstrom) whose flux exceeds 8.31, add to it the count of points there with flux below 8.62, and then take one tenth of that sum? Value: 0.40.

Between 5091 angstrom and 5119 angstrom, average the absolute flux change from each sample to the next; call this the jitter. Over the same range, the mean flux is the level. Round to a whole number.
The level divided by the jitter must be 27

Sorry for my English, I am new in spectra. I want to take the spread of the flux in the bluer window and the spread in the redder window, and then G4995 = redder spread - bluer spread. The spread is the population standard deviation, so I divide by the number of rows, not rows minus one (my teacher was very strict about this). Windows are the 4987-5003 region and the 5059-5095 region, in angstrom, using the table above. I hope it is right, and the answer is 0.10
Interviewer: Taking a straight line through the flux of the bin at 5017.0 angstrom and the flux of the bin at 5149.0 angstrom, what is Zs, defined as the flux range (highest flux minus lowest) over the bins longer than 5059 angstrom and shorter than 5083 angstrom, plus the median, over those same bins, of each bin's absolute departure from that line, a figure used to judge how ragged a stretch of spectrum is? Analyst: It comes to 1.20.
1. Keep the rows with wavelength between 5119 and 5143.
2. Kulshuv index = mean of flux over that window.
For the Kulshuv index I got 8.17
